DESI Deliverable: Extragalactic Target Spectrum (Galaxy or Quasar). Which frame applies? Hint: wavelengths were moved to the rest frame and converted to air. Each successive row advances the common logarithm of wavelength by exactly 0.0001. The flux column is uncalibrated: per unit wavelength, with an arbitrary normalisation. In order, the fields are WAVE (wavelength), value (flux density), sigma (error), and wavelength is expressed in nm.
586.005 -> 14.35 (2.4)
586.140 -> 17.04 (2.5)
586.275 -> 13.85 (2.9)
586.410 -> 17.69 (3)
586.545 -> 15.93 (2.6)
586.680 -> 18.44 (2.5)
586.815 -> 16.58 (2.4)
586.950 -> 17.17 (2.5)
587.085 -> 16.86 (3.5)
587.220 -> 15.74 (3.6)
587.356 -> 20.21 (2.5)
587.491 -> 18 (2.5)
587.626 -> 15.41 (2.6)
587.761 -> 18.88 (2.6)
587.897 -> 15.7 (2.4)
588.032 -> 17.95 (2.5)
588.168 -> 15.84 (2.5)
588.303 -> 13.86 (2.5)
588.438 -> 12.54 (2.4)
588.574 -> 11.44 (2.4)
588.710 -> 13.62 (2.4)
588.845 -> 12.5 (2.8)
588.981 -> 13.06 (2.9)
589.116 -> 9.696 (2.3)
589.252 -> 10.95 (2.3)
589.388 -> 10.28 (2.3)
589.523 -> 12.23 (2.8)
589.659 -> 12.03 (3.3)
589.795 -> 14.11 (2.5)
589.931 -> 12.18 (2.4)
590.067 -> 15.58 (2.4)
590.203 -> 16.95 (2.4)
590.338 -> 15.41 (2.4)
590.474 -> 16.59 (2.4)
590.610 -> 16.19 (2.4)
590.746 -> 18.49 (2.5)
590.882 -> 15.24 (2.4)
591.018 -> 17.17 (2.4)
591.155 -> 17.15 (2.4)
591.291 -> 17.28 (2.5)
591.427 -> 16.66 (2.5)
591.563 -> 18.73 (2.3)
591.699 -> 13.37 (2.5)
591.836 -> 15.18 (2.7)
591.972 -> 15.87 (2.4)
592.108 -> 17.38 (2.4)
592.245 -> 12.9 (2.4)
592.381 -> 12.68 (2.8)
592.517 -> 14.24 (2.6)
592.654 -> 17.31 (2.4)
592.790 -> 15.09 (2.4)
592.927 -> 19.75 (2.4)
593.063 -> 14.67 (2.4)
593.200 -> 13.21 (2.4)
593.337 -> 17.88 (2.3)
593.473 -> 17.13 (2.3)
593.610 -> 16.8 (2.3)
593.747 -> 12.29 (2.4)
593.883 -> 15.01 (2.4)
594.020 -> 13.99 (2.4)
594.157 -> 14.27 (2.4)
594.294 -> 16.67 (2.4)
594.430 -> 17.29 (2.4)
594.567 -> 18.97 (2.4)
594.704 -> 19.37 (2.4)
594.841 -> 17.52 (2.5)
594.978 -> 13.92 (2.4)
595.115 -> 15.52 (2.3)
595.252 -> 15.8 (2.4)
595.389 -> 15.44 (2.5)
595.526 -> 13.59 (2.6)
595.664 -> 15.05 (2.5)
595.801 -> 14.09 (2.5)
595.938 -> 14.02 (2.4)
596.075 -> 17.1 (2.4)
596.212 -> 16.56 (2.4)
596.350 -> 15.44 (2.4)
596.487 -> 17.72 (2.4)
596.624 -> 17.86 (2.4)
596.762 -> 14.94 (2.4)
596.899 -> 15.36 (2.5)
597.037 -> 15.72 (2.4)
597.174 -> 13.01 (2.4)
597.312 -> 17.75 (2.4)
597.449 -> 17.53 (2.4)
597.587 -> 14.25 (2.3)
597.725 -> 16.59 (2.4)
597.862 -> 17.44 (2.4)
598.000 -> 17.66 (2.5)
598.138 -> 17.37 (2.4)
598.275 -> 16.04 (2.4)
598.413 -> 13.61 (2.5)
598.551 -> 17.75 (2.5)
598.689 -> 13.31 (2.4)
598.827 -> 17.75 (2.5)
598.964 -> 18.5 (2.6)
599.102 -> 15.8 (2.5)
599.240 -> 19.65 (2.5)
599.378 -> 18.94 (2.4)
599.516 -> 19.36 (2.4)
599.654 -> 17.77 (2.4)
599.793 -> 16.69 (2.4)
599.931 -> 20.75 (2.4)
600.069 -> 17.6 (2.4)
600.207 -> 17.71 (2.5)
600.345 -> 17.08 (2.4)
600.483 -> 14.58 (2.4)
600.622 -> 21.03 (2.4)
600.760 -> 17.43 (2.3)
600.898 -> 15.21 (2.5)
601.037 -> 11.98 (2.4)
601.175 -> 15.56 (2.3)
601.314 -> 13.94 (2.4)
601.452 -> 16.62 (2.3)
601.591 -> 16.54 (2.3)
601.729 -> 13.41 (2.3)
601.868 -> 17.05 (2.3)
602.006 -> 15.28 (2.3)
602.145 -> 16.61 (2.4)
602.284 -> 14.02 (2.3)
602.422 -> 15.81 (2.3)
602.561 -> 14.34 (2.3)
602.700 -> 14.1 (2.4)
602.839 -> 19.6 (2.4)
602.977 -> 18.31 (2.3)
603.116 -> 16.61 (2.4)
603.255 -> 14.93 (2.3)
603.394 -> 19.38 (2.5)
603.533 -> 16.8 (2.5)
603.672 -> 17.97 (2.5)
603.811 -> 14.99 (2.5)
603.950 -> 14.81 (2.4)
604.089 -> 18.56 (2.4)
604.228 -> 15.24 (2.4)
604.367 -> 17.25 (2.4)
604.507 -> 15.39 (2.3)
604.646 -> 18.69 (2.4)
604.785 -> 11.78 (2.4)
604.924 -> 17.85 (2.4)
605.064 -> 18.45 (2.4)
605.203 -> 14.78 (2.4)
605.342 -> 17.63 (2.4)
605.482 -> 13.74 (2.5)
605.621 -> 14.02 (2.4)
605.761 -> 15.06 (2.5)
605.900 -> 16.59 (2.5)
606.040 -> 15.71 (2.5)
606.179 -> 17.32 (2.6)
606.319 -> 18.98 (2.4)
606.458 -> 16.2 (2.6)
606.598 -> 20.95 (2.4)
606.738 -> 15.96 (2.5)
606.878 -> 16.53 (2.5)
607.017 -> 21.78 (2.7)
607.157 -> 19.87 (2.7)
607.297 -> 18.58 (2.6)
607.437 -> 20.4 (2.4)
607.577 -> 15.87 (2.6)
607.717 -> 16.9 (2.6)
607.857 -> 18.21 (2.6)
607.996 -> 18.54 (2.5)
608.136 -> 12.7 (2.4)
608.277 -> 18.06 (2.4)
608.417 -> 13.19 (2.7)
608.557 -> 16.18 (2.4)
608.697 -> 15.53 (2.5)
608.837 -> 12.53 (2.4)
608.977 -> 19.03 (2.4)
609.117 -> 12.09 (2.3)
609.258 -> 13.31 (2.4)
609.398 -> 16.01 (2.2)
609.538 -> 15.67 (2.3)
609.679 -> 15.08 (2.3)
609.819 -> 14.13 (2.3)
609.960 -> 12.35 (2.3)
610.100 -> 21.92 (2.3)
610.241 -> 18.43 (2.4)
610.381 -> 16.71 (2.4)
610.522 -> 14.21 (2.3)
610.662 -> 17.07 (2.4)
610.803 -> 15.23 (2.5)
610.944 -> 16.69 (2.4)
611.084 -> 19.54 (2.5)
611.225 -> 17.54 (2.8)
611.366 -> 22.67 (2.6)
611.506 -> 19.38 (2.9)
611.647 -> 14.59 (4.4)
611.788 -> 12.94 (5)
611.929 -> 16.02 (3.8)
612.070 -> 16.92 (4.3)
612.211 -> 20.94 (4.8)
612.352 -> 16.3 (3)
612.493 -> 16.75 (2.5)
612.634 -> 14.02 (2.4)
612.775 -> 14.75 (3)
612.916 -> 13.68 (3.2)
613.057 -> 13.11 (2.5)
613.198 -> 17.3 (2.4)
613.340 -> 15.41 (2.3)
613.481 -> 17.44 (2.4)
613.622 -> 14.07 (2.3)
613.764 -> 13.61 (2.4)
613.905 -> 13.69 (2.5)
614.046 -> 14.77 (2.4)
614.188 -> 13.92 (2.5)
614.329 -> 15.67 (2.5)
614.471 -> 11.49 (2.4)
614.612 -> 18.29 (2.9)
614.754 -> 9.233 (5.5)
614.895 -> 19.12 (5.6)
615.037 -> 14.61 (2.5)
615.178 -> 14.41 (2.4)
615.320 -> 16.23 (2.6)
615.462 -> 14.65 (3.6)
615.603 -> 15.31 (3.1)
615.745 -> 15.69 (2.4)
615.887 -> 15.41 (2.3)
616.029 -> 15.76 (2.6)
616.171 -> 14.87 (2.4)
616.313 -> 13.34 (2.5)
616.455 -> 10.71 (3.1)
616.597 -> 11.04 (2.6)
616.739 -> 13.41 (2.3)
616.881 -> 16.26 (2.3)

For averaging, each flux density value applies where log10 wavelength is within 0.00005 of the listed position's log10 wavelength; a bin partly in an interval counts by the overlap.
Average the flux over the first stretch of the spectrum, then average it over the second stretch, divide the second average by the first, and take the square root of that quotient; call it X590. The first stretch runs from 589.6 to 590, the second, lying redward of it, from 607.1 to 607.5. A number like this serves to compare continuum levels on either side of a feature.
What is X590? 1.24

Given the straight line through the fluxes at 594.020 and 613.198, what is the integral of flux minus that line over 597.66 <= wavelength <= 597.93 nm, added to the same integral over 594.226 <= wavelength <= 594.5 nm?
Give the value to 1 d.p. 1.5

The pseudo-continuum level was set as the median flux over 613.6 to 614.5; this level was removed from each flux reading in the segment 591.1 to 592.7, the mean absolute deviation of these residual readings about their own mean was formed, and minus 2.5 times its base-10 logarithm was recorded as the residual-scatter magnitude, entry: -0.58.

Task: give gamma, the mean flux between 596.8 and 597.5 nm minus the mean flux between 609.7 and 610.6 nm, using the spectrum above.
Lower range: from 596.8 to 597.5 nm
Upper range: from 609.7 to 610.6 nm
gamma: -0.4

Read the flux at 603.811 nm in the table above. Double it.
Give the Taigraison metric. 30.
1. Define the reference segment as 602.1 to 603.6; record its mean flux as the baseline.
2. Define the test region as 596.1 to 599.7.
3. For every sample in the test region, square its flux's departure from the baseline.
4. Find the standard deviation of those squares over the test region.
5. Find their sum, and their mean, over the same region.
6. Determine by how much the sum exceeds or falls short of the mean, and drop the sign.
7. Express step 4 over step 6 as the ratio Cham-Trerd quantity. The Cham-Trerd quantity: 0.043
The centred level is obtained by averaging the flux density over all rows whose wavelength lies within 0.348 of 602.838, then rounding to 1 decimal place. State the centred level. 16.6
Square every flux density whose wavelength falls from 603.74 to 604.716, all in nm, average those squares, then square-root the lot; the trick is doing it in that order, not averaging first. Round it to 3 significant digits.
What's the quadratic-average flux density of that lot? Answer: 16.5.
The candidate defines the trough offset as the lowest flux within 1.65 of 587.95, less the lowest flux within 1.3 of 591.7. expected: -3.0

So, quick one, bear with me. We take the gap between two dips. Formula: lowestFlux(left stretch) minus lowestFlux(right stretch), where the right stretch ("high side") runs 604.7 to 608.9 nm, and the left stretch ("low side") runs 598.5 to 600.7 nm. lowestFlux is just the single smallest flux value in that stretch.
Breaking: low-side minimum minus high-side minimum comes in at 1.5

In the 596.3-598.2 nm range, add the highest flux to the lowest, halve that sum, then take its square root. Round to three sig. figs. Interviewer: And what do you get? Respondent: 3.93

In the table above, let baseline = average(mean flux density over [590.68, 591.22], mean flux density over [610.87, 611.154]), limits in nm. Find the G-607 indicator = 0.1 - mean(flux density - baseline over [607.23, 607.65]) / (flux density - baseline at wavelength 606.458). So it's 1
